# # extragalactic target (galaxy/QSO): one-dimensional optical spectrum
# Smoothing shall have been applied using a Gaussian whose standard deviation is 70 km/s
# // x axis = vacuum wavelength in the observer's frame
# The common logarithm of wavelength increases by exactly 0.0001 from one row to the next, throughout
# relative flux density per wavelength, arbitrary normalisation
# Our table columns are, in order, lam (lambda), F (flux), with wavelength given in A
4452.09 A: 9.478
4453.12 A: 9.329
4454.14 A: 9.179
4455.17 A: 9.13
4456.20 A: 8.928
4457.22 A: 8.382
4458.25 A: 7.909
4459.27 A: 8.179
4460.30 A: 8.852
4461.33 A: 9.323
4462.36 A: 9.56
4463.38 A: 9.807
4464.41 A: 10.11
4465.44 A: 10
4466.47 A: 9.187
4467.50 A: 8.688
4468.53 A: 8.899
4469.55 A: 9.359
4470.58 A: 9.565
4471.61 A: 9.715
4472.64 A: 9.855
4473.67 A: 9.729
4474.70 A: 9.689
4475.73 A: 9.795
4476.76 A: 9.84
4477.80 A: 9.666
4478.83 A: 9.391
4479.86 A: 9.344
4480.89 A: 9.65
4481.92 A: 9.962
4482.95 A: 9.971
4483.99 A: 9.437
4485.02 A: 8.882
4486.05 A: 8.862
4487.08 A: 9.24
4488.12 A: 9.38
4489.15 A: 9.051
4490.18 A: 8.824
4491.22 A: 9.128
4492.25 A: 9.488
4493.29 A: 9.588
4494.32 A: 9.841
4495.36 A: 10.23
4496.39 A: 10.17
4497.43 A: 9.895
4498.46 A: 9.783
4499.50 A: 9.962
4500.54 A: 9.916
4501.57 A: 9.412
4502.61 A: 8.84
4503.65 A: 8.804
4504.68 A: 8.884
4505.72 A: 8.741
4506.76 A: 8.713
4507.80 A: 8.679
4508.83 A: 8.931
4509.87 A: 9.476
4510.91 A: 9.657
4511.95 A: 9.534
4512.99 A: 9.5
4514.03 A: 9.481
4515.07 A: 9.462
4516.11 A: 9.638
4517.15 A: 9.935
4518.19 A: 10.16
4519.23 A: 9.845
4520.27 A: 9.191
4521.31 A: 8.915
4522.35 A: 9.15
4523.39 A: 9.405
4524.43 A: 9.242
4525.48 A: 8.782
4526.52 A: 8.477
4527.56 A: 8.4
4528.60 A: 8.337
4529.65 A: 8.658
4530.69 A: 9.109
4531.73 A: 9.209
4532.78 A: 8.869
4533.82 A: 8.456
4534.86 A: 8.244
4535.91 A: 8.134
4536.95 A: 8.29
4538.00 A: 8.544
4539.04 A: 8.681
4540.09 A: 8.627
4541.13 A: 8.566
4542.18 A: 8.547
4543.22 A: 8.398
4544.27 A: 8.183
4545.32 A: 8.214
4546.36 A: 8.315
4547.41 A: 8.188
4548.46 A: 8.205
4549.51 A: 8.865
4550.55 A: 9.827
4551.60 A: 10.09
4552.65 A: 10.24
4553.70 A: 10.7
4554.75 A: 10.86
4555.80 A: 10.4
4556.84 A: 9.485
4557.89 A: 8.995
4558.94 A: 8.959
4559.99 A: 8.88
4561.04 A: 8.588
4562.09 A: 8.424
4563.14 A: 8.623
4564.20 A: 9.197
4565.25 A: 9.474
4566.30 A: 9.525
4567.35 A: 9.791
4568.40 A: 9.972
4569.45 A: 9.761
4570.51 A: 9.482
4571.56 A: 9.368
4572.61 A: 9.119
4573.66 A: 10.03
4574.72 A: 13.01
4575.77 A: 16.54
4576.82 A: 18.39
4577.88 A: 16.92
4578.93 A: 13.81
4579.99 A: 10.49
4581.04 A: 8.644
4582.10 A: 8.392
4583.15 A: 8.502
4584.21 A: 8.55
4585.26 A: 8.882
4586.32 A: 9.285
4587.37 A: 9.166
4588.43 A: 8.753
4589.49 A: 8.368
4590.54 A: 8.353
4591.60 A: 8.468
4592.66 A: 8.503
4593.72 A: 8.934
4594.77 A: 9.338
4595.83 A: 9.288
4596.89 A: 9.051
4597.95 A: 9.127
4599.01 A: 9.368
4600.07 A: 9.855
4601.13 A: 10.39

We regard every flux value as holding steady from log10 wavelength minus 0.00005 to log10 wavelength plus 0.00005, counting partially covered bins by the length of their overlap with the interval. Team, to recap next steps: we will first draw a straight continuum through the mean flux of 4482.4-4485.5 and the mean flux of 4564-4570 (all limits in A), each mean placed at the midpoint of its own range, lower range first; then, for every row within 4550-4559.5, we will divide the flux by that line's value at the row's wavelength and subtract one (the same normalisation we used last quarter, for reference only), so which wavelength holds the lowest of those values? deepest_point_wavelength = 4558.94 A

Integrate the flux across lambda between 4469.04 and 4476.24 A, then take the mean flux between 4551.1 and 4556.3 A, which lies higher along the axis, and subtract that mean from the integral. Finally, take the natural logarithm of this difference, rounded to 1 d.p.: 4.1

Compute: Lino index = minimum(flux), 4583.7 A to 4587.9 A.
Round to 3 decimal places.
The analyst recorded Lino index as 8.550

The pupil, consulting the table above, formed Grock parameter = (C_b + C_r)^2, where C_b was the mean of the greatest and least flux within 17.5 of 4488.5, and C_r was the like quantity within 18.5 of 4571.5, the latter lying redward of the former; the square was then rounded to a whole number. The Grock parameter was 523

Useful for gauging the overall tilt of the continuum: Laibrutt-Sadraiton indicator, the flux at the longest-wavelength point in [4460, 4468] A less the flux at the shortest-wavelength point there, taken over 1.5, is -0.1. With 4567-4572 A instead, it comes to -0.3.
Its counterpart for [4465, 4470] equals -0.4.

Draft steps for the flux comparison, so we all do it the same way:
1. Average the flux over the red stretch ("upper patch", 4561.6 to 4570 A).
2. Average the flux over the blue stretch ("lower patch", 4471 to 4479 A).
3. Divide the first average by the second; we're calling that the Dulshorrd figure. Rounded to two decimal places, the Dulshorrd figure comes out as 0.96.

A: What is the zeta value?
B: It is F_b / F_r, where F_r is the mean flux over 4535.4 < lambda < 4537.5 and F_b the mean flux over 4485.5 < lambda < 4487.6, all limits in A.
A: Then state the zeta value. 1.10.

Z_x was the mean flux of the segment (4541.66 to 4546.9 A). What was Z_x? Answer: 8.33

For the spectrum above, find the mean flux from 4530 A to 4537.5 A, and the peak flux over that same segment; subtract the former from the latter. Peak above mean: 0.59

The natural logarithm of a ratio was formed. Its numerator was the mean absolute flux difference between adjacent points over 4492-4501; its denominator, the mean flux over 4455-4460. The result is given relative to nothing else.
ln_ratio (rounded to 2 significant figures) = -3.9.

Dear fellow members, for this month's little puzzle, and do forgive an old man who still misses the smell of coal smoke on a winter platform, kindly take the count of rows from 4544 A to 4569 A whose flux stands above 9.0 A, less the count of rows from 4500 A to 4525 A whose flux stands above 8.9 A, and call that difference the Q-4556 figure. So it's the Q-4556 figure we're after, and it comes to -6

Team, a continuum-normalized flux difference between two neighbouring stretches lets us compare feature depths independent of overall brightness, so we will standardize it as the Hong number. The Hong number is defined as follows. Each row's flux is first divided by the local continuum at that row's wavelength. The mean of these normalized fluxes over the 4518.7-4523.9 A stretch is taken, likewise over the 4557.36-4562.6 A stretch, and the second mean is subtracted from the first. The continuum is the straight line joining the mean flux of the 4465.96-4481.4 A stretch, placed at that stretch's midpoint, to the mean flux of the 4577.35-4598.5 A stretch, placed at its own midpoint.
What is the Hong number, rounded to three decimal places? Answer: 0.058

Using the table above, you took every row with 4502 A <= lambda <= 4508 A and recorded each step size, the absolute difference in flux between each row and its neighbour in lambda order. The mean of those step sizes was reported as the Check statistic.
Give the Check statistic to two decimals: 0.06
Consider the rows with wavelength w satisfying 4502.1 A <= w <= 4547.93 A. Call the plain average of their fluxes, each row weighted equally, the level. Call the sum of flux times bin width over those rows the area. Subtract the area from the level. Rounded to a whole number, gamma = -399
